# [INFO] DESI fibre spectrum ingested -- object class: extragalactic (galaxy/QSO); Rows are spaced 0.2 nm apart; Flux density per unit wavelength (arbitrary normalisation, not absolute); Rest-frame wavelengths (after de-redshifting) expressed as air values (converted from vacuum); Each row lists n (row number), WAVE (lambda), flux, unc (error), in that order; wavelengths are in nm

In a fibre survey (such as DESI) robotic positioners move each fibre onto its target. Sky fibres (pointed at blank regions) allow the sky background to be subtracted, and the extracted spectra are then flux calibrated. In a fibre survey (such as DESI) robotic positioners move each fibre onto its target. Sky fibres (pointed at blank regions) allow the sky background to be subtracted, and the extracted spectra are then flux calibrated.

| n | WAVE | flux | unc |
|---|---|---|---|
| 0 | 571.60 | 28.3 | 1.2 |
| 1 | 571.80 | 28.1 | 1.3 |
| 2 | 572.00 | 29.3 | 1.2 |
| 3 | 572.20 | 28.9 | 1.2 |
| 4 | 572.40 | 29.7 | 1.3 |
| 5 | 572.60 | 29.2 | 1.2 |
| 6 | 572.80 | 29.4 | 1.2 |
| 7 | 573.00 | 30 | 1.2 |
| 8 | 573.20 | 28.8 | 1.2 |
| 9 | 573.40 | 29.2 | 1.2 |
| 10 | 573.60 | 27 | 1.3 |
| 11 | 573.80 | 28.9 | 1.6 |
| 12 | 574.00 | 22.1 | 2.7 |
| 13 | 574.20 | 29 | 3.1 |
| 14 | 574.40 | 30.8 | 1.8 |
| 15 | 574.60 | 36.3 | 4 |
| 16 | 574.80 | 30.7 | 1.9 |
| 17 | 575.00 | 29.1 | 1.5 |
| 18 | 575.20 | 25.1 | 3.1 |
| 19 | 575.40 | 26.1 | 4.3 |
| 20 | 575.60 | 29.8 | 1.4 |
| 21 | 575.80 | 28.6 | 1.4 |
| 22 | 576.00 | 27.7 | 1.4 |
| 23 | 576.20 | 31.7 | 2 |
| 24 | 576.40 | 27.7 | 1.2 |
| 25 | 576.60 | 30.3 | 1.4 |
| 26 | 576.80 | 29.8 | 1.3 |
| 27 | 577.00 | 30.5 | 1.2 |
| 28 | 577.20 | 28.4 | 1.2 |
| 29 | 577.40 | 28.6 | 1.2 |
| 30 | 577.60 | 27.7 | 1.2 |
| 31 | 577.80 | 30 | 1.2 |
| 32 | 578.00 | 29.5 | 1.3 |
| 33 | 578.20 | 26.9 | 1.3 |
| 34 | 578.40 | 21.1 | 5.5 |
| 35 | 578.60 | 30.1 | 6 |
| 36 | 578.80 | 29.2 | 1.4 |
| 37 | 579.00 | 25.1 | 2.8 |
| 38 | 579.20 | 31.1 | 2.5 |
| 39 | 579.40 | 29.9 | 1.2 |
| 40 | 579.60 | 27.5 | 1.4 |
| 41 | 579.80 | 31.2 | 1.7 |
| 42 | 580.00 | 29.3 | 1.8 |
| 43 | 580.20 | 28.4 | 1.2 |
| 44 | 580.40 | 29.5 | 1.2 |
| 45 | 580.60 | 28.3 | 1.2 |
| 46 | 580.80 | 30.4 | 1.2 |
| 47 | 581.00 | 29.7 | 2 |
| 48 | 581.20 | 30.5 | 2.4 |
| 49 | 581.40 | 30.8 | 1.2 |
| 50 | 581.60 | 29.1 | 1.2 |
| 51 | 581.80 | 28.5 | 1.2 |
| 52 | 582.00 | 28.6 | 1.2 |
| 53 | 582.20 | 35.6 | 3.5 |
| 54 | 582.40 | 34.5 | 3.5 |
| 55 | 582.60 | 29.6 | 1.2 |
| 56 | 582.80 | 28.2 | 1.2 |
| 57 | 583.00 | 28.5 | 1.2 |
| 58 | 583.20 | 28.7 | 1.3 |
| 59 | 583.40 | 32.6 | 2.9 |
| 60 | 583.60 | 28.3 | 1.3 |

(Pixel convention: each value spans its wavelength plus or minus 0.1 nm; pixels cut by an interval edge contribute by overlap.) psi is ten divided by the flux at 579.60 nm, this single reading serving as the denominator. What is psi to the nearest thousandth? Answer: 0.364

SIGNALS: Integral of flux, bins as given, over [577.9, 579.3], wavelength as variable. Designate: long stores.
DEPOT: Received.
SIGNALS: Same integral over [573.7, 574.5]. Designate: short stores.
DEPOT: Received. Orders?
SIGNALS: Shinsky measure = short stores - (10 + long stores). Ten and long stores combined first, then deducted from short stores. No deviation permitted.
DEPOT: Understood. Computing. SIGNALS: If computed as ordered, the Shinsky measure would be -26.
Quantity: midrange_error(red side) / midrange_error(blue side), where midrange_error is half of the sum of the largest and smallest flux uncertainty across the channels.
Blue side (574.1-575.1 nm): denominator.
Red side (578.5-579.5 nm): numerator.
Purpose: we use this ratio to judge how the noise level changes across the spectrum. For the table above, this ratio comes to 1.3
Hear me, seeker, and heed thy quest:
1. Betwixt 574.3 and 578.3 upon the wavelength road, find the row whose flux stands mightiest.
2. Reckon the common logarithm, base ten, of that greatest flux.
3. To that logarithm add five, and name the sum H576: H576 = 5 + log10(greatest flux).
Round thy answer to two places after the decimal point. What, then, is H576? 6.56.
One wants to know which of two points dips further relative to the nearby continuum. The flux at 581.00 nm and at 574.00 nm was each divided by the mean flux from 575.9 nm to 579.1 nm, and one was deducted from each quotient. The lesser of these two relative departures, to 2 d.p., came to -0.22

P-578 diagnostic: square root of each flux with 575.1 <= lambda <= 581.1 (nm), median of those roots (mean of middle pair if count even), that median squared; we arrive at 29.2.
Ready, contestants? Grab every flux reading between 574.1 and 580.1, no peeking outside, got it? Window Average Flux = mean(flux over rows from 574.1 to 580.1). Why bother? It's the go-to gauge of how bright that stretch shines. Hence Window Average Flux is 29.0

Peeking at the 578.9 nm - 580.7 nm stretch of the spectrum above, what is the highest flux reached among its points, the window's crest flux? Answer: 31.2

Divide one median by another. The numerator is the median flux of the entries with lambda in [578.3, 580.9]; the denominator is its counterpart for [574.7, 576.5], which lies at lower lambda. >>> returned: 1.02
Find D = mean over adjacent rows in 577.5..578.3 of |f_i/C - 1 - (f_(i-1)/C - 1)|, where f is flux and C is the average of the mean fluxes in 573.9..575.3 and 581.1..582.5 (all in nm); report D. 0.060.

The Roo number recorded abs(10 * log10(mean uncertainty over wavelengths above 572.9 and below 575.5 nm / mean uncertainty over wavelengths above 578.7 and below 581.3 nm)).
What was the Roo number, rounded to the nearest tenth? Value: 1.2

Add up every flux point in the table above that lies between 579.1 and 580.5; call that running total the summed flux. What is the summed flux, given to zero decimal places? 207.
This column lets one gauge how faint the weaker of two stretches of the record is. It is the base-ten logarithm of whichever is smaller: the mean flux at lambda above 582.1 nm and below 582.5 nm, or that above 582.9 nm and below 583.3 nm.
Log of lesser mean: 1.46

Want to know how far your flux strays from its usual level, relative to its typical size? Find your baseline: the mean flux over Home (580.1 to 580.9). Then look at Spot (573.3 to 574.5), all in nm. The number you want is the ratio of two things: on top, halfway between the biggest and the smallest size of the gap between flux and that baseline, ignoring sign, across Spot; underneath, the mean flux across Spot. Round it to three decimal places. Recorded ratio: 0.128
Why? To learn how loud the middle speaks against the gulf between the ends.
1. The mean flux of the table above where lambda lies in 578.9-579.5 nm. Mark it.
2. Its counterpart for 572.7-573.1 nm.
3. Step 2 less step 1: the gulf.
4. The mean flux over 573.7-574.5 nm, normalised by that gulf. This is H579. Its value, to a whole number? 28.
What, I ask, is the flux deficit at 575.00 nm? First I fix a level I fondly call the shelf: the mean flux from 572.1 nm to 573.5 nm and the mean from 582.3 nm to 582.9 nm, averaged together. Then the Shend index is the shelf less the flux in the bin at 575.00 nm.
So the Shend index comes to 1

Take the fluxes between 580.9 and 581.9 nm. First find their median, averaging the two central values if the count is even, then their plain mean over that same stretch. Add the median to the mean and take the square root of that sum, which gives 7.71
